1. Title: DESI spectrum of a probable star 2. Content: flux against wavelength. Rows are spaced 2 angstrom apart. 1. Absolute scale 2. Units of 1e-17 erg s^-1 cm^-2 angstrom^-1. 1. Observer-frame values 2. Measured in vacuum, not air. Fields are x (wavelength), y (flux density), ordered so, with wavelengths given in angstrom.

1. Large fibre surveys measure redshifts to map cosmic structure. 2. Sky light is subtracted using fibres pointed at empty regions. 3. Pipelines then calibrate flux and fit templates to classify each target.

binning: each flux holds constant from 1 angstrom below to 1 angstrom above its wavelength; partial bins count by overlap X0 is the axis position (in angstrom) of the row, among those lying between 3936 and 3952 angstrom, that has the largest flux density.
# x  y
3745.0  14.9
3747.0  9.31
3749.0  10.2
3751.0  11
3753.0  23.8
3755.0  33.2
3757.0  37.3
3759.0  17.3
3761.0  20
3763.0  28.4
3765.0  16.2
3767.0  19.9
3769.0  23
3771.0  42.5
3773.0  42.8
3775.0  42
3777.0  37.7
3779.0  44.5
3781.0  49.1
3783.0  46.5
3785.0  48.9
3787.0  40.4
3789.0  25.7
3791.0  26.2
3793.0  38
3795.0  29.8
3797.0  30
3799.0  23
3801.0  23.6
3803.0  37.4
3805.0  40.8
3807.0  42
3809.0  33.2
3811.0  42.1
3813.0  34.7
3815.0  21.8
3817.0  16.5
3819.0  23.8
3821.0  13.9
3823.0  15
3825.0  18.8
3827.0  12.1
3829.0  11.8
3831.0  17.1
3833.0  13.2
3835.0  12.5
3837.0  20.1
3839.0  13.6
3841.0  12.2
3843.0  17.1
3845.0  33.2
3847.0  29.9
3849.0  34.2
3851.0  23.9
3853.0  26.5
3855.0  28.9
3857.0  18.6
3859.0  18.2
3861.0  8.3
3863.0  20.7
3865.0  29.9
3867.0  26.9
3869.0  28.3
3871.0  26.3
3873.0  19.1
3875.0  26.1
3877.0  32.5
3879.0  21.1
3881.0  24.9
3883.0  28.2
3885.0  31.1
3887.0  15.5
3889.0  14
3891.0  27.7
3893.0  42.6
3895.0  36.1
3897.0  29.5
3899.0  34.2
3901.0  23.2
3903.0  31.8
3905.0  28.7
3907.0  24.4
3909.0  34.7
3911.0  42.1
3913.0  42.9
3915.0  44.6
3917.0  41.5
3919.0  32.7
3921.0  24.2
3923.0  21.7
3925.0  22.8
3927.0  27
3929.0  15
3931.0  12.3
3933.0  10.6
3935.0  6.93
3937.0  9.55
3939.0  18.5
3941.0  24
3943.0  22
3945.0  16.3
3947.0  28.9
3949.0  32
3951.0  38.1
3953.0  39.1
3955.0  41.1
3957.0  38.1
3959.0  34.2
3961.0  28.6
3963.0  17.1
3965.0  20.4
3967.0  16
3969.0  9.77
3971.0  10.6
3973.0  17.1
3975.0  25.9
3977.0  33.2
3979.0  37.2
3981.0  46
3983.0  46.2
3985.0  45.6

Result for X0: 3951.0 angstrom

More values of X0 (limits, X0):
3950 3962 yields 3955.0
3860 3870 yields 3865.0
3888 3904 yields 3893.0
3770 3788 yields 3781.0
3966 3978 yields 3977.0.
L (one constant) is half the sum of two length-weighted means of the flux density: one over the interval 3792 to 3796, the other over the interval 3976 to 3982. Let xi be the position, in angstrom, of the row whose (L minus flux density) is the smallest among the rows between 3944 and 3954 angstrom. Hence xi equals 3953.0 angstrom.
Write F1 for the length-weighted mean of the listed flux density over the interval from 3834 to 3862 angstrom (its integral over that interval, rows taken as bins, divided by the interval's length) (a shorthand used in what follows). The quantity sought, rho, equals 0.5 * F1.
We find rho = 10.6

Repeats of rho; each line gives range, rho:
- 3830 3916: 13.0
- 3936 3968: 13.2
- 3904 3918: 18.5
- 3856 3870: 10.8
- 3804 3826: 13.8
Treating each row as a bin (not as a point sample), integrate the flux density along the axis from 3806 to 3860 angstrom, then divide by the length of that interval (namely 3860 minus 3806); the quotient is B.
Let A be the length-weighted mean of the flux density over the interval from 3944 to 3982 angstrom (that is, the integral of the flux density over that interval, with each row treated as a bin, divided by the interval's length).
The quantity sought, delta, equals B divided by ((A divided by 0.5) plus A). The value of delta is 0.27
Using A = 27.9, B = 22.4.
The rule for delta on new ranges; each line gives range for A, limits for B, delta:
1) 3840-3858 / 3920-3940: 0.23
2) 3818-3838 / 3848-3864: 0.47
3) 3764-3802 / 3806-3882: 0.22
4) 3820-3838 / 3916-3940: 0.45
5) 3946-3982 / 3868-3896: 0.31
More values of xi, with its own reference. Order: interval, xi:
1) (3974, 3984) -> 3983.0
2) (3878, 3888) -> 3885.0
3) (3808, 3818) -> 3811.0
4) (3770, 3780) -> 3779.0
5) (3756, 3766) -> 3757.0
